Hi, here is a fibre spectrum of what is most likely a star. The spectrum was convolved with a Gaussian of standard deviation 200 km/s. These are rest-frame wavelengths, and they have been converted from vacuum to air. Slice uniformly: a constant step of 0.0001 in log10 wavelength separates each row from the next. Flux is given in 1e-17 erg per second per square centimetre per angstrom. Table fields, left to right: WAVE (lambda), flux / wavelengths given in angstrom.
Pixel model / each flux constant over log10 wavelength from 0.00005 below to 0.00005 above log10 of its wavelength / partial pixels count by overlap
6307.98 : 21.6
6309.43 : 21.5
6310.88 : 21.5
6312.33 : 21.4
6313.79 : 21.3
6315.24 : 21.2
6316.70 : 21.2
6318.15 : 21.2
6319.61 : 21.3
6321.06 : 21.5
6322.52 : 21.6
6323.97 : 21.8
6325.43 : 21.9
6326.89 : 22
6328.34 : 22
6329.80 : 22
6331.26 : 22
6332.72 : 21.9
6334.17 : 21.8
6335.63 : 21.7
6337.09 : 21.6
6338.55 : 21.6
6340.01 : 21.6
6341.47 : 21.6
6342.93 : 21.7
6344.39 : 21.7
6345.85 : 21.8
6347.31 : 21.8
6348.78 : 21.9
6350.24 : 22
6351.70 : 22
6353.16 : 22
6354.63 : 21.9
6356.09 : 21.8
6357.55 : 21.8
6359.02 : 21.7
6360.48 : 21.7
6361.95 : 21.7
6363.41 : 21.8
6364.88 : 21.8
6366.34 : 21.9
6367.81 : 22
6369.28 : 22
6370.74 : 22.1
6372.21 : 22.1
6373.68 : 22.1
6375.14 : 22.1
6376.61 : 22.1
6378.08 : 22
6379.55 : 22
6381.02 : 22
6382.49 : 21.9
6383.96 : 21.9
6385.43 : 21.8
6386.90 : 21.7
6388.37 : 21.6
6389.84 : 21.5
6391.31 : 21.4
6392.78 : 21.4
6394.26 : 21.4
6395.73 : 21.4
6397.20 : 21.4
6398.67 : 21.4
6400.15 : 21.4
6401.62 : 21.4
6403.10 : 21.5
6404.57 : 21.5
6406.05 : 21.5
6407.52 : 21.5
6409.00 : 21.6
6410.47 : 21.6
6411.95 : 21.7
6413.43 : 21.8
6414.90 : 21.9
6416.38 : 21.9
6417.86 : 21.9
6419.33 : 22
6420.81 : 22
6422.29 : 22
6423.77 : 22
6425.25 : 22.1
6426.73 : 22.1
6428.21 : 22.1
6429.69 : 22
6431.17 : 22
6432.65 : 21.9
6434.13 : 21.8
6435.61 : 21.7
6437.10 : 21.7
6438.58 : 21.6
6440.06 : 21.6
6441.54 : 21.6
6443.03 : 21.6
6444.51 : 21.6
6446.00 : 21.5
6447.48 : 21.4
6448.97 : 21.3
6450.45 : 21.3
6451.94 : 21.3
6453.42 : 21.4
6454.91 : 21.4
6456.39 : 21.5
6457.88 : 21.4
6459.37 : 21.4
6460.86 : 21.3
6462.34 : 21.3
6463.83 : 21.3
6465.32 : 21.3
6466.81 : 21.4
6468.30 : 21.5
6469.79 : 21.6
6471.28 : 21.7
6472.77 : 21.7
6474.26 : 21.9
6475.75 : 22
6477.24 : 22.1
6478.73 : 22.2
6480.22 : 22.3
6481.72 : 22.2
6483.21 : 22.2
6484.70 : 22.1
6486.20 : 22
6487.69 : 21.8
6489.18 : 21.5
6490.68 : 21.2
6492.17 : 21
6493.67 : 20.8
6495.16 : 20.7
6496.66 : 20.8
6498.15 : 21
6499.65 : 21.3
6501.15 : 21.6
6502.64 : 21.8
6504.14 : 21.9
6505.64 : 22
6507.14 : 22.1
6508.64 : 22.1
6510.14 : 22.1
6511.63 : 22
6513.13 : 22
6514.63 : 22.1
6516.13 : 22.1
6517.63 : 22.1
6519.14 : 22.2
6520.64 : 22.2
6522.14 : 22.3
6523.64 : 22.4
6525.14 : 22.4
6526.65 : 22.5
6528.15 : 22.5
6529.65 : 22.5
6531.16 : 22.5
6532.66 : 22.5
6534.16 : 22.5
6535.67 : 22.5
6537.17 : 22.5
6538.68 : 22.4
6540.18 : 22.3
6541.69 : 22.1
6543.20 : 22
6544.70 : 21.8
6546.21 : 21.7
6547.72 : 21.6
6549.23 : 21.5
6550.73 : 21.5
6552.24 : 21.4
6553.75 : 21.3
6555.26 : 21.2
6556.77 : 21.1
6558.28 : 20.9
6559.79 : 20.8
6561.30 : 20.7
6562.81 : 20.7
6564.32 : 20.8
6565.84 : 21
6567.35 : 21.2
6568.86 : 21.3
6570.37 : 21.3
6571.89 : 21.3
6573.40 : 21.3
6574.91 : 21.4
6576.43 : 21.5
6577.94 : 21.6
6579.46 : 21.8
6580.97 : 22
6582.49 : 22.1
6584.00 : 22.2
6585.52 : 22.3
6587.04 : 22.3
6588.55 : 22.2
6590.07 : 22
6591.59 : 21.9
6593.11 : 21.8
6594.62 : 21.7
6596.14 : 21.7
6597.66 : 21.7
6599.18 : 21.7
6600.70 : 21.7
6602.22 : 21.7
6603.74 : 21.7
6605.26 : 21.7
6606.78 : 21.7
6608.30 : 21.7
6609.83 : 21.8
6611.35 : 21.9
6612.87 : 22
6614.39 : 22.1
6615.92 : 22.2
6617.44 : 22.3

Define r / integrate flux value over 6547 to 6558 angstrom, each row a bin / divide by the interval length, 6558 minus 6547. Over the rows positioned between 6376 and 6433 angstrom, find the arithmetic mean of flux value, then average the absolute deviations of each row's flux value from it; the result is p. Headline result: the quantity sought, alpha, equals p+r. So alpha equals 21.6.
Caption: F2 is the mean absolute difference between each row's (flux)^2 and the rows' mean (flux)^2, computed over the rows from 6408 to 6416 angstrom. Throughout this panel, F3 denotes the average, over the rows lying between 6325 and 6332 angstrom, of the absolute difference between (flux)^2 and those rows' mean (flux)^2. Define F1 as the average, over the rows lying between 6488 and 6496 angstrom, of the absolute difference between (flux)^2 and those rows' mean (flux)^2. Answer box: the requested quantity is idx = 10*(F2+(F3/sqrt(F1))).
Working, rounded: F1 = 10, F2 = 4.5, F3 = 1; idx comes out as 50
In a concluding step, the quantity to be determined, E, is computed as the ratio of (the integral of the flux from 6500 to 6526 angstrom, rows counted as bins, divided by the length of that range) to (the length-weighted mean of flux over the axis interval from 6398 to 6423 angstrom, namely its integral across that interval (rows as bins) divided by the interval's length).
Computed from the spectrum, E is 1.02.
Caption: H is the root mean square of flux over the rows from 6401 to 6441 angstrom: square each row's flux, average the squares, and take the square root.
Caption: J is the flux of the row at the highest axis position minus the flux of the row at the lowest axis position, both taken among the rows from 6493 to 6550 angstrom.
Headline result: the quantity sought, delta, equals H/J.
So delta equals 31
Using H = 21.8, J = 0.7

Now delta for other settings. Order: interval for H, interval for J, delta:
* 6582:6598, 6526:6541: -110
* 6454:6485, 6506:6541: 109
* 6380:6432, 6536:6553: -20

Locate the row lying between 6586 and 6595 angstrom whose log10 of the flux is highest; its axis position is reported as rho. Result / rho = 6587.04 angstrom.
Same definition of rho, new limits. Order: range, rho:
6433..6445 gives 6434.13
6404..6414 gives 6413.43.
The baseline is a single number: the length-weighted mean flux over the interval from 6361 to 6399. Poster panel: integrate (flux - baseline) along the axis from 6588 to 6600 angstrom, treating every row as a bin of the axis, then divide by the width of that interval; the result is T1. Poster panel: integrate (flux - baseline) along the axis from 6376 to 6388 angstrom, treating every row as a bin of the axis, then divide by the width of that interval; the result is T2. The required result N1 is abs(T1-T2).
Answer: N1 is 0.08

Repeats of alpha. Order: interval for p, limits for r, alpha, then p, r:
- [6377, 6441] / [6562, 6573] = 21.3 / 0.22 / 21.09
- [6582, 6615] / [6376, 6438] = 21.9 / 0.19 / 21.75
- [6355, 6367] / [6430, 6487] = 21.7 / 0.06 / 21.66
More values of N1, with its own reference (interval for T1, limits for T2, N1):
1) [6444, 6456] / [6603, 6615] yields 0.42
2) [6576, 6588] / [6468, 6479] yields 0.16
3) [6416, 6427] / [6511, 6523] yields 0.13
